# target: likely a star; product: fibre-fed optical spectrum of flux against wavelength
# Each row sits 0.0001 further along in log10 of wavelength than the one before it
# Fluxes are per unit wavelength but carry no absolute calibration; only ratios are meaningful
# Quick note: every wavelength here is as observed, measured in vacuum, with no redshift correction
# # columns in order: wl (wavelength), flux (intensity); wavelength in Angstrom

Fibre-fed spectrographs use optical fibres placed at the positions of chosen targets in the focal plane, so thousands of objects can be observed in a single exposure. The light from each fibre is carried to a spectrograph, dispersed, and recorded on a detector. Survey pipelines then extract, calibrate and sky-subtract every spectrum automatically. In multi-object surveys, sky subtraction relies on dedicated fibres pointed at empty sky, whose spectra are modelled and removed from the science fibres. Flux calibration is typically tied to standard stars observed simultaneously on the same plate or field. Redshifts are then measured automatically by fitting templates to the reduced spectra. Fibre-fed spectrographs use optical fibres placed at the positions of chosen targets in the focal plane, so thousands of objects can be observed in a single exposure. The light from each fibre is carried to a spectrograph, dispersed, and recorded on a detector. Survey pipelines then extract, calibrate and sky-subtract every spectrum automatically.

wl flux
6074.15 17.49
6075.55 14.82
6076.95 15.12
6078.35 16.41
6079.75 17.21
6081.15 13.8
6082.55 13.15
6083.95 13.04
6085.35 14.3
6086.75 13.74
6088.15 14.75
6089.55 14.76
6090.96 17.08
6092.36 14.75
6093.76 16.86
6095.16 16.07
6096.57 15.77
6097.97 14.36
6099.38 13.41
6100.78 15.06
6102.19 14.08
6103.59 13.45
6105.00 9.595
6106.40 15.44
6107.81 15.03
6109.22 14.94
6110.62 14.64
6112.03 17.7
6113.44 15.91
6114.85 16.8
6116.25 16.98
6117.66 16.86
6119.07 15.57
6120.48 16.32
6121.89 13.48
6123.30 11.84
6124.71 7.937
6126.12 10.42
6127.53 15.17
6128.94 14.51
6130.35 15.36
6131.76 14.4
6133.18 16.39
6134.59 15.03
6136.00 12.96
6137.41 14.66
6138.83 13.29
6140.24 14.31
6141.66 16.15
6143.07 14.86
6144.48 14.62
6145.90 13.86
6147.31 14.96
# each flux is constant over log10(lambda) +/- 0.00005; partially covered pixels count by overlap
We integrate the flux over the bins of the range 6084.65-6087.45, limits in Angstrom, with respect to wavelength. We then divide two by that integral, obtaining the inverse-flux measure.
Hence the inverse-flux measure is 0.051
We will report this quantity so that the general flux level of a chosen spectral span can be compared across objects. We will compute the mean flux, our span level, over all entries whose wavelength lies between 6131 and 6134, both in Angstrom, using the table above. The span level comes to 15.4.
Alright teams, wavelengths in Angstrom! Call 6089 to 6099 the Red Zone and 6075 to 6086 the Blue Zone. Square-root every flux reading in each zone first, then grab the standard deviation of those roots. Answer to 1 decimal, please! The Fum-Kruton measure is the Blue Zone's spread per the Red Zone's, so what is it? 1.4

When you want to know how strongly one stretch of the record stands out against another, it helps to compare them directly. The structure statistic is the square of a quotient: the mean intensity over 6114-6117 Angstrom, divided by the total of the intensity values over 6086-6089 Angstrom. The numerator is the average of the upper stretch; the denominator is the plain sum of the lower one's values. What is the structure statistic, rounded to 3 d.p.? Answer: 0.351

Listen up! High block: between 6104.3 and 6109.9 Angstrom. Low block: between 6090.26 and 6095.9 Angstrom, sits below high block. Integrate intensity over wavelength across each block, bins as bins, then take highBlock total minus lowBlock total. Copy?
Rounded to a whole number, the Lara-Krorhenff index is -14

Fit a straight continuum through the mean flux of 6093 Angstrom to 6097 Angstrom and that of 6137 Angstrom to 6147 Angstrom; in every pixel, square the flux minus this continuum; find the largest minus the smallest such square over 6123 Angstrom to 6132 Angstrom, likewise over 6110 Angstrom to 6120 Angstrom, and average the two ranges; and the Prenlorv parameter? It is 28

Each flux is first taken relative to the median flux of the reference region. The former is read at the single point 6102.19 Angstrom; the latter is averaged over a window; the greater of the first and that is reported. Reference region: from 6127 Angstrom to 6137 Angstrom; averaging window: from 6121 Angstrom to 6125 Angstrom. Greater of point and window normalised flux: 0.94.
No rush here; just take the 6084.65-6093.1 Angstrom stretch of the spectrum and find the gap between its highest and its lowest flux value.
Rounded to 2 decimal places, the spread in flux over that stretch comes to 3.34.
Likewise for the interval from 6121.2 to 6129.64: 7.23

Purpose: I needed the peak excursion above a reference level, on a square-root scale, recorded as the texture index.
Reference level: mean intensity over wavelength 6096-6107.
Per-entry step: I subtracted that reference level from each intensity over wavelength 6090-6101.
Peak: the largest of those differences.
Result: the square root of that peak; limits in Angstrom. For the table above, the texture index 1.8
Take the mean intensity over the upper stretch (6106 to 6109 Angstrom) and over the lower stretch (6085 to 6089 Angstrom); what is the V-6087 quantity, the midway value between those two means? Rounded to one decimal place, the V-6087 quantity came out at 14.7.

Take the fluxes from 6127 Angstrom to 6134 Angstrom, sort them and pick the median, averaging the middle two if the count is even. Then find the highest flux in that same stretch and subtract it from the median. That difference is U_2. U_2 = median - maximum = -1.22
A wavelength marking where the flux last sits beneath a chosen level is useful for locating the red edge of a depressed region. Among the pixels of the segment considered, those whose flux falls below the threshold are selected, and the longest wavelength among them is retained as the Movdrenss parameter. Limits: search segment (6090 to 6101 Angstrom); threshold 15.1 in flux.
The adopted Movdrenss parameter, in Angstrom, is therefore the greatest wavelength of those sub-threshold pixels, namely 6100.78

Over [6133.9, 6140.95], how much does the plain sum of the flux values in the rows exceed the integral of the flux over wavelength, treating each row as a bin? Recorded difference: -29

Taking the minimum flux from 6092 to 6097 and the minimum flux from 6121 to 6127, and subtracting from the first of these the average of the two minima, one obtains 3.4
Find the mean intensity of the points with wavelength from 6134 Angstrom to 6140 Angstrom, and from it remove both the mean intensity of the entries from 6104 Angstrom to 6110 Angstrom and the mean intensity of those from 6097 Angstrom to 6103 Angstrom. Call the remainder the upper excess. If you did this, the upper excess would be -14.0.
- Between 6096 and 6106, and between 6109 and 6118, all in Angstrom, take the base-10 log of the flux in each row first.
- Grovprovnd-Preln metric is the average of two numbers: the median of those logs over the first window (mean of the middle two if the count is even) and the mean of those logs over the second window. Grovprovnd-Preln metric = 1.18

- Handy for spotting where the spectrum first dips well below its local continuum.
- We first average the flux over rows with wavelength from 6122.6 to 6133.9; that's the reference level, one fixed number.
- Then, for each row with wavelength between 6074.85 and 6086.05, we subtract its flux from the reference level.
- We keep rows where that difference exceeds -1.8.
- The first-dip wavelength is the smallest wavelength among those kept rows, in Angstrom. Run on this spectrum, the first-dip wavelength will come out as 6075.55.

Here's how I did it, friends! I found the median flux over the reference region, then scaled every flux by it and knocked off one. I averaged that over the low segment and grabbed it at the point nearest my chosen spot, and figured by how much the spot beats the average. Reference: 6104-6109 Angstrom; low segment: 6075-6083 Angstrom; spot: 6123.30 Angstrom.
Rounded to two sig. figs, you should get -0.22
